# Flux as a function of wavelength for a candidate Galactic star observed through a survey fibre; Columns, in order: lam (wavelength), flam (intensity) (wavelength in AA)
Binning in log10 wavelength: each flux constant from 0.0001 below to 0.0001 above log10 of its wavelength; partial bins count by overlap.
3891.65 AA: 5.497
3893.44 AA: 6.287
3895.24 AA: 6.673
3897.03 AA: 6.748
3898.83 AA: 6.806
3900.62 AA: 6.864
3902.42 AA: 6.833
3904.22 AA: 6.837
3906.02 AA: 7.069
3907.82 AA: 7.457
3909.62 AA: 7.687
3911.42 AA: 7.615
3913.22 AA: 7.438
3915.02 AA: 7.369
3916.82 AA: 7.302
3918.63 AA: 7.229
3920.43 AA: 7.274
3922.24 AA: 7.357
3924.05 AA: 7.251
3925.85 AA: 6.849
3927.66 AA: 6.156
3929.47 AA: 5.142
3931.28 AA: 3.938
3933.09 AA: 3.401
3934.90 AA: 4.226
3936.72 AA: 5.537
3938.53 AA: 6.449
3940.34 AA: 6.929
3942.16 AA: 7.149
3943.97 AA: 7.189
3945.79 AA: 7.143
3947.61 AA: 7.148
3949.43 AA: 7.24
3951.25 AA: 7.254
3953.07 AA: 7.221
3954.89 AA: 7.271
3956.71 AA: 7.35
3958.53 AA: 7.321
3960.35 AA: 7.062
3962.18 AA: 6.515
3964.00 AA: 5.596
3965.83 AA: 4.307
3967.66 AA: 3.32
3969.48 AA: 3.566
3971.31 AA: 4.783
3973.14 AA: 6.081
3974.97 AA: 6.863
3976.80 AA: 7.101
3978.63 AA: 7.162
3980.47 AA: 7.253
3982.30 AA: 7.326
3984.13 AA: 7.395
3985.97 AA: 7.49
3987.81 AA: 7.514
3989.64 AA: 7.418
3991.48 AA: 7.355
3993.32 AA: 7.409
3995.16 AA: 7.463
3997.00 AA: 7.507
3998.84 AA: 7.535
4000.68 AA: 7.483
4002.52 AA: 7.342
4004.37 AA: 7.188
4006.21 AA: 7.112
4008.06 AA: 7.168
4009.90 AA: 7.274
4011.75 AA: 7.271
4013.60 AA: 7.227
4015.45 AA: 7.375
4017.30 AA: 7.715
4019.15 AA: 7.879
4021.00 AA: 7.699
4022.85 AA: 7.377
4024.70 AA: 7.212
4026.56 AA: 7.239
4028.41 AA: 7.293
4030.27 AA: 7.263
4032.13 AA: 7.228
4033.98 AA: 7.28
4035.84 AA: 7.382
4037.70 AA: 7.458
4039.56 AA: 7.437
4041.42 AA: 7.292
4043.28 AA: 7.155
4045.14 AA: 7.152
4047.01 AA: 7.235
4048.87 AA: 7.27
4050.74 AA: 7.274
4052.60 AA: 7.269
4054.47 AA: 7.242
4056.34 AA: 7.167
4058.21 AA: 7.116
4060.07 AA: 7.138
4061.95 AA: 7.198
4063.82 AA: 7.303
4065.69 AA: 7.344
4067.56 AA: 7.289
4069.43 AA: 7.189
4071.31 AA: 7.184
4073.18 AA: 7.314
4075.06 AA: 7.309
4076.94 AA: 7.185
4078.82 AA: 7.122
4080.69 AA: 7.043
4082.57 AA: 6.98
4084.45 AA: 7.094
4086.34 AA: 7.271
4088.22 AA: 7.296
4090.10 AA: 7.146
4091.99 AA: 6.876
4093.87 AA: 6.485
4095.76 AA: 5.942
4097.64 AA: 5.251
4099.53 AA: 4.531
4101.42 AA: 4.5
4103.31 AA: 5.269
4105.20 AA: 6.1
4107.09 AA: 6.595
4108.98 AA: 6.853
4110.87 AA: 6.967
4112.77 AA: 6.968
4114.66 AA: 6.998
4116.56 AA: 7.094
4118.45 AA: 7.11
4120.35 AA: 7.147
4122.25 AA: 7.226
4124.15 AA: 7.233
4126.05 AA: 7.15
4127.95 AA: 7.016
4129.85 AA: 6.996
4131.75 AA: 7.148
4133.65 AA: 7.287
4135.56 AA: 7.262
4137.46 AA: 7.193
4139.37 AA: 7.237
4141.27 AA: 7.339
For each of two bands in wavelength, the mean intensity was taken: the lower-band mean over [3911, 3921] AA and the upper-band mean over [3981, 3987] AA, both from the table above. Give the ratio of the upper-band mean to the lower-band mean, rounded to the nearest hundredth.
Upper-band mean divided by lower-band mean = 1.00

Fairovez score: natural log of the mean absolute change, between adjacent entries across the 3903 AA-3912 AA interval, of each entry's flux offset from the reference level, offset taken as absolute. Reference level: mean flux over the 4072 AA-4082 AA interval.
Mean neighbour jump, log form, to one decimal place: -1.8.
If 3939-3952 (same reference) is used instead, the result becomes -2.9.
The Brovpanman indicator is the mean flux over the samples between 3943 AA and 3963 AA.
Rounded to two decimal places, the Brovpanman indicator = 7.16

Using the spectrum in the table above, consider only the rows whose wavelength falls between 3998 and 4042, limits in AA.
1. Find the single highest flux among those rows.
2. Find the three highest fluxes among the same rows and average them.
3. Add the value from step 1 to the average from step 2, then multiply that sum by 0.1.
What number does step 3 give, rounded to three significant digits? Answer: 1.56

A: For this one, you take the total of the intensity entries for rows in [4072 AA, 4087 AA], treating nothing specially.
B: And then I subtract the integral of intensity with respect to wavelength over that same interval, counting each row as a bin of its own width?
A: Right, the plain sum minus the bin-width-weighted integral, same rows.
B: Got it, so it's -50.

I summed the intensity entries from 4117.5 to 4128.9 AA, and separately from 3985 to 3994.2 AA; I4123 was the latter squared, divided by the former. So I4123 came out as 32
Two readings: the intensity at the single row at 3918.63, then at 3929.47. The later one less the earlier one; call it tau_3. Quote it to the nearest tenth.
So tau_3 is -2.1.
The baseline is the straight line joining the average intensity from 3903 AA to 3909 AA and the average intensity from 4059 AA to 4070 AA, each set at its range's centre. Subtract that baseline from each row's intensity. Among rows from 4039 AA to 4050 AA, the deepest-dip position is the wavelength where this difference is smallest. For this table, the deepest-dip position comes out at 4045.14 AA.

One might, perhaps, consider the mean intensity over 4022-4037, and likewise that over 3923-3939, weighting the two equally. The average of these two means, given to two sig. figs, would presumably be 6.4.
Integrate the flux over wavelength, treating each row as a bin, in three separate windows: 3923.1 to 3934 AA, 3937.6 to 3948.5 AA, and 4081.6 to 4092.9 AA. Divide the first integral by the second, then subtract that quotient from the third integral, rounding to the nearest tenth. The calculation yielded 79.5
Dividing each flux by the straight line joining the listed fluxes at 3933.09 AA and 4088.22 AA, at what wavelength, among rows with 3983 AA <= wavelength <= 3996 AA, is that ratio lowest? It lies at 3995.16 AA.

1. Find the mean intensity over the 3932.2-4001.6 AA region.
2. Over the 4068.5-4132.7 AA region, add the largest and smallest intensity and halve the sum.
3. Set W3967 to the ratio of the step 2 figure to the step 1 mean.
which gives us 0.90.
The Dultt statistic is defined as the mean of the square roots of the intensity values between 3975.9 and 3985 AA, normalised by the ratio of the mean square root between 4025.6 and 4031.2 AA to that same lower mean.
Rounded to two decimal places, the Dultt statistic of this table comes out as 2.69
